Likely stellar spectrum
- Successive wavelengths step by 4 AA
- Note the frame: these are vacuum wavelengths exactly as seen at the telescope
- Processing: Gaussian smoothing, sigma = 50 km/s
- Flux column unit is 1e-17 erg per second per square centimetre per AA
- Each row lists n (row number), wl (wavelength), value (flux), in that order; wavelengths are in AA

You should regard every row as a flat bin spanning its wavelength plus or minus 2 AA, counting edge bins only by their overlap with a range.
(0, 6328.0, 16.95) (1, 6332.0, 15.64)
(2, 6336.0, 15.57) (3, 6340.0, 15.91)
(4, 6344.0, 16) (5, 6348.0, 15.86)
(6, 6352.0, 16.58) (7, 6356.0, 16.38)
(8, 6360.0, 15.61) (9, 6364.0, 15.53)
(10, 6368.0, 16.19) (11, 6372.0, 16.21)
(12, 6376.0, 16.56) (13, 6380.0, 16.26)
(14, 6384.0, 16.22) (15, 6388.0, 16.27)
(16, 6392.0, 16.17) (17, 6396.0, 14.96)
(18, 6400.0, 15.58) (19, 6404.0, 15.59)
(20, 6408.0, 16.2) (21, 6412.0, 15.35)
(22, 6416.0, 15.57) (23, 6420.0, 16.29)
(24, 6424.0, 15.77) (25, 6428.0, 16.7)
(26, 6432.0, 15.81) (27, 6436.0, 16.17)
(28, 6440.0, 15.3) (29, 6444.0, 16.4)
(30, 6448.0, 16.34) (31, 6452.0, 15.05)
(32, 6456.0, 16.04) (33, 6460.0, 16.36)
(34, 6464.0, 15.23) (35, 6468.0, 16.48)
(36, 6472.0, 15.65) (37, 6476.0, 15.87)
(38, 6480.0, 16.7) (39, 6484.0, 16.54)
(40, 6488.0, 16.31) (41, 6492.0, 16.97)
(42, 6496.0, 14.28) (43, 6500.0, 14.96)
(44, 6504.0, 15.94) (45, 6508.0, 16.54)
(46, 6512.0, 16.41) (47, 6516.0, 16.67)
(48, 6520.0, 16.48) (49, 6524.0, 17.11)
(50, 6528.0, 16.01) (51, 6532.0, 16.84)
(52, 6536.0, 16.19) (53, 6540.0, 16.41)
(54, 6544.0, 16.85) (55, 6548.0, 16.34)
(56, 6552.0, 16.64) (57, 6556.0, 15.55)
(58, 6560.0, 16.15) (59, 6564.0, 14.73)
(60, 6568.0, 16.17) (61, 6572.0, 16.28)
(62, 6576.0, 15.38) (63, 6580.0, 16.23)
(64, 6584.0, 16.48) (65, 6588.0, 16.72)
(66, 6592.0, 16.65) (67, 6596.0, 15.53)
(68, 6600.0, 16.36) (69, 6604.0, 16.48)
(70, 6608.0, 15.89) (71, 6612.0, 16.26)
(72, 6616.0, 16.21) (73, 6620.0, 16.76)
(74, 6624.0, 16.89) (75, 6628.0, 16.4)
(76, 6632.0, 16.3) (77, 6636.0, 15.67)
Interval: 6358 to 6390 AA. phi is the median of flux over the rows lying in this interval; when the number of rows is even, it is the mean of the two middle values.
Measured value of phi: 16.2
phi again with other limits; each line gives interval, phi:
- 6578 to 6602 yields 16.4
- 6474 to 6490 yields 16.4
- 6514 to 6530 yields 16.6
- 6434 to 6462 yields 16.2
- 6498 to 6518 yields 16.4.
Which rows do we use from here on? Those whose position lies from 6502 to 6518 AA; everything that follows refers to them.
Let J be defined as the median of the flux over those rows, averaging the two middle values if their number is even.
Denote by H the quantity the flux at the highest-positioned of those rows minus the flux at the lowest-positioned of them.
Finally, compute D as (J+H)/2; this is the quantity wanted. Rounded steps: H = 0.7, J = 16.5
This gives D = 8.60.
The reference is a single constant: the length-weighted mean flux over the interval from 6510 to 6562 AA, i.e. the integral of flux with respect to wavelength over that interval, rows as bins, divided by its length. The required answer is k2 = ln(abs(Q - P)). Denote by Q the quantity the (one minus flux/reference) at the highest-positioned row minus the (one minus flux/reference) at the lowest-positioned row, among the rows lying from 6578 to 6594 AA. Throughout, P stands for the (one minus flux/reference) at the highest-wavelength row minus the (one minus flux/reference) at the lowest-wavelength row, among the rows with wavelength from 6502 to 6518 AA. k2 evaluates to -4.0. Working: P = -0.04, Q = -0.0256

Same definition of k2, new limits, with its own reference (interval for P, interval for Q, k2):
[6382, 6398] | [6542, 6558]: -6.0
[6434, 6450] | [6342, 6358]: -4.4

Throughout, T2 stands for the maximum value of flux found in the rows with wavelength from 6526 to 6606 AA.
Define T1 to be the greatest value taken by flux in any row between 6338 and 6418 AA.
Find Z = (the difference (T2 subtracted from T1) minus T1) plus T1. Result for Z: -0.27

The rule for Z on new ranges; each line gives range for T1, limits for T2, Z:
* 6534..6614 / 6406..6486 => 0.15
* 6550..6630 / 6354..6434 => 0.19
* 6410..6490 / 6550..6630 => -0.19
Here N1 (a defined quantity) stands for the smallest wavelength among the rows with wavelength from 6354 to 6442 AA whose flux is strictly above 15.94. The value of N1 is 6356.0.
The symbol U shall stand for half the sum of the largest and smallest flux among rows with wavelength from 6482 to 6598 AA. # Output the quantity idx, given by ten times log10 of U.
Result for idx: 12.0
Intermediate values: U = 15.7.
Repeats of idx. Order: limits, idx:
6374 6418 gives 12.0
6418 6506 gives 11.9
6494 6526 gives 12.0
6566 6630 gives 12.1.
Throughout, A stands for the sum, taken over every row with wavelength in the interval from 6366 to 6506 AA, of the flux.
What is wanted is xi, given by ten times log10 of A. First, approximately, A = 558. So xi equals 27.5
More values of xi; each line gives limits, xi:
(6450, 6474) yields 19.8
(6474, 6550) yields 24.9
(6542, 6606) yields 24.1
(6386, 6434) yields 22.8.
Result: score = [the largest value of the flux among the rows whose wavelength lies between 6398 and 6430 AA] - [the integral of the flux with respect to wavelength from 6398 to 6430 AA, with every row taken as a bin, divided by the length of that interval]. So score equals 0.82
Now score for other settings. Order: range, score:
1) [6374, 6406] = 0.61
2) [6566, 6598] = 0.54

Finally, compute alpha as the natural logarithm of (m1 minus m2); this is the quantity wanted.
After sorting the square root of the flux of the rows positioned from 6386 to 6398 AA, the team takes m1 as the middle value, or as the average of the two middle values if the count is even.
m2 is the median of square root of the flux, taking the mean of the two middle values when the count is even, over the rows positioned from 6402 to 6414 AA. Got -2.62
